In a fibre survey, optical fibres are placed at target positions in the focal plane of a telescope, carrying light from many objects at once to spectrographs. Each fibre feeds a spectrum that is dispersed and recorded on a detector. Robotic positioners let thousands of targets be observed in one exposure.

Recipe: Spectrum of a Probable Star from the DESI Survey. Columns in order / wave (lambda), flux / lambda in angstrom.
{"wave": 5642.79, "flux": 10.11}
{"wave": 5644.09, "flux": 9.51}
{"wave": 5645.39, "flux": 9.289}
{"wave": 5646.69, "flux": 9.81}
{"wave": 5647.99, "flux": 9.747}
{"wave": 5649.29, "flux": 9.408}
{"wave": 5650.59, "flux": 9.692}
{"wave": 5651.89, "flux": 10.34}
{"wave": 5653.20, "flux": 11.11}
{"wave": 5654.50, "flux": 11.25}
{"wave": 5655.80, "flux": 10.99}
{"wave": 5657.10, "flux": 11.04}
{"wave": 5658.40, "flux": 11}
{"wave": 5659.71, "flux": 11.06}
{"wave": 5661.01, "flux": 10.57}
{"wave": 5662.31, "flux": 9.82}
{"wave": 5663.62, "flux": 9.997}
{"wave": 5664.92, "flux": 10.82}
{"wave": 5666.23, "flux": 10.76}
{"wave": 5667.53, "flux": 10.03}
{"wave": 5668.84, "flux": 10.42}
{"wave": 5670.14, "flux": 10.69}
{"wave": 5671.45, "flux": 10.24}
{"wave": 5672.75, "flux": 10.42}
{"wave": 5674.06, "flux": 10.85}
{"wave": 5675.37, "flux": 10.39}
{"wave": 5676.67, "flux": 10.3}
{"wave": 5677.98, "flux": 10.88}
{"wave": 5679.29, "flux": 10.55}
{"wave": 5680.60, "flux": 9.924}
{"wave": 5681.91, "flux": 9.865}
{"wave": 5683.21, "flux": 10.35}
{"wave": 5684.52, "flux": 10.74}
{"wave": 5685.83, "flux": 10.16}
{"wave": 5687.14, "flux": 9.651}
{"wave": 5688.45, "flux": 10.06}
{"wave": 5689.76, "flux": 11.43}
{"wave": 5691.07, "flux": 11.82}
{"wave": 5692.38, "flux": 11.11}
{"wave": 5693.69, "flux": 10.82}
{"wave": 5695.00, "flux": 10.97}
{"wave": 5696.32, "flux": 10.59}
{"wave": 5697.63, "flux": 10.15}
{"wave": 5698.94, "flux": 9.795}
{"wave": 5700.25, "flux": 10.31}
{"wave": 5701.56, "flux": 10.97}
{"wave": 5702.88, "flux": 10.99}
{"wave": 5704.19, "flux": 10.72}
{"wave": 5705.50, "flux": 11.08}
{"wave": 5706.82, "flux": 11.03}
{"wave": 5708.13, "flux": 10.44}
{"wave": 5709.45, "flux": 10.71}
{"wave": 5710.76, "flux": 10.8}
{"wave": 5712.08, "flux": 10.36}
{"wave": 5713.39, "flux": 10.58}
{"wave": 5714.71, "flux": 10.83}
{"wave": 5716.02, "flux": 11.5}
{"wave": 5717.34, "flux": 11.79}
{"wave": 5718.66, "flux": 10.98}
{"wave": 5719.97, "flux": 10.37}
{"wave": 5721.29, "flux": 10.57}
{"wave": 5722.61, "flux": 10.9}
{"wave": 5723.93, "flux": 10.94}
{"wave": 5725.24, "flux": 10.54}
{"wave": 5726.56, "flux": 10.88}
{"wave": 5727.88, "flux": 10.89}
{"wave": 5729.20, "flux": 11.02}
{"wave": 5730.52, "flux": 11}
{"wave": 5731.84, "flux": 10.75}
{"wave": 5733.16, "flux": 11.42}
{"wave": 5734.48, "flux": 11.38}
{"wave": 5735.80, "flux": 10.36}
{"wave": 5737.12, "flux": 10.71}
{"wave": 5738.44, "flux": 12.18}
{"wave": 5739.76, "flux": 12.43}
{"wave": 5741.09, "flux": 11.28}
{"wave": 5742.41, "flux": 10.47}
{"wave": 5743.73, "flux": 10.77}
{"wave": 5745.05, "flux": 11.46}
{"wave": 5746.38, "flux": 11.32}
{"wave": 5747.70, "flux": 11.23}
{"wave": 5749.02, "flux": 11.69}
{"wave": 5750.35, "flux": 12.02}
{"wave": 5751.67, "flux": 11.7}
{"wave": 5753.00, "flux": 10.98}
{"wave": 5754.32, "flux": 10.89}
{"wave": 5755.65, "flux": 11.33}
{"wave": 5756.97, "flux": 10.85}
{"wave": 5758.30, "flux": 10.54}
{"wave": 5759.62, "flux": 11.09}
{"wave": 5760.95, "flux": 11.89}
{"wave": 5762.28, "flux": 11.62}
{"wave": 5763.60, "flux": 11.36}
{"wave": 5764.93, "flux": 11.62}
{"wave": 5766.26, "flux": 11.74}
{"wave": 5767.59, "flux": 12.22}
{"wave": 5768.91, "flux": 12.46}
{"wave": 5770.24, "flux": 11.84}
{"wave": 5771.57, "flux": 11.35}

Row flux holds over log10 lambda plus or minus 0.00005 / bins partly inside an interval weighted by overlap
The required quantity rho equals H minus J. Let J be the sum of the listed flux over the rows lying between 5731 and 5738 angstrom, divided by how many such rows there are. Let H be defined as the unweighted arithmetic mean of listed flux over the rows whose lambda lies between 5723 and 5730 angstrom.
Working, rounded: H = 10.9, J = 10.9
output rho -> -0.1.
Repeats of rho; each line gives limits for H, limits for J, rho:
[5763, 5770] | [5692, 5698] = 1.2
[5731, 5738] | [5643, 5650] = 1.4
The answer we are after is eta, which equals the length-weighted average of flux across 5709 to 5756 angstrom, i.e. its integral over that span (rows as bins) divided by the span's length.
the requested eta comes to 11.1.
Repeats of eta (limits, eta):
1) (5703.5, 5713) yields 10.7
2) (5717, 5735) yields 10.9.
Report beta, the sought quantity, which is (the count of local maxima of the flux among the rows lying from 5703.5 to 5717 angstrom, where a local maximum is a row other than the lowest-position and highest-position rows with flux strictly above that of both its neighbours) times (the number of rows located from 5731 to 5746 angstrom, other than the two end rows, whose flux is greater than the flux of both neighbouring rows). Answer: 4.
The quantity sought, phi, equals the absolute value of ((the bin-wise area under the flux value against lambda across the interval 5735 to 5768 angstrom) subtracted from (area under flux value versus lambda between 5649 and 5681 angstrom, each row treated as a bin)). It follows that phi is 38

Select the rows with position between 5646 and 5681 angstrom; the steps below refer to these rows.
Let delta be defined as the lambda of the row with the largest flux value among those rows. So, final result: 5654.50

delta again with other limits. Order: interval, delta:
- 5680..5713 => 5691.07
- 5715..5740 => 5739.76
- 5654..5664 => 5654.50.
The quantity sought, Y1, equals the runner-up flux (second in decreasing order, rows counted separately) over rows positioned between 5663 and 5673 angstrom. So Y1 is 10.76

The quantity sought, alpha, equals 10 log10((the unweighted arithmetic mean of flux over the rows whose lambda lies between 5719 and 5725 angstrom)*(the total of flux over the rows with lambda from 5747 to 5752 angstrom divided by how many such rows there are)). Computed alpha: 21.0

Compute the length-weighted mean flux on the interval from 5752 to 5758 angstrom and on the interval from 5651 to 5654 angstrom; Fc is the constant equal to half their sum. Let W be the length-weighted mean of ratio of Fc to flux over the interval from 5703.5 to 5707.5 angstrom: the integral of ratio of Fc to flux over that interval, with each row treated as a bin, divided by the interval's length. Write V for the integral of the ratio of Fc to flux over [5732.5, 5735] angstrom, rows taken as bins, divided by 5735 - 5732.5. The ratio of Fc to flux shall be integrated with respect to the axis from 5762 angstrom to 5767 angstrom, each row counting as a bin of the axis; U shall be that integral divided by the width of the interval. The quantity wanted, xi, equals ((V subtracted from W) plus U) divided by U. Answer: 1.04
